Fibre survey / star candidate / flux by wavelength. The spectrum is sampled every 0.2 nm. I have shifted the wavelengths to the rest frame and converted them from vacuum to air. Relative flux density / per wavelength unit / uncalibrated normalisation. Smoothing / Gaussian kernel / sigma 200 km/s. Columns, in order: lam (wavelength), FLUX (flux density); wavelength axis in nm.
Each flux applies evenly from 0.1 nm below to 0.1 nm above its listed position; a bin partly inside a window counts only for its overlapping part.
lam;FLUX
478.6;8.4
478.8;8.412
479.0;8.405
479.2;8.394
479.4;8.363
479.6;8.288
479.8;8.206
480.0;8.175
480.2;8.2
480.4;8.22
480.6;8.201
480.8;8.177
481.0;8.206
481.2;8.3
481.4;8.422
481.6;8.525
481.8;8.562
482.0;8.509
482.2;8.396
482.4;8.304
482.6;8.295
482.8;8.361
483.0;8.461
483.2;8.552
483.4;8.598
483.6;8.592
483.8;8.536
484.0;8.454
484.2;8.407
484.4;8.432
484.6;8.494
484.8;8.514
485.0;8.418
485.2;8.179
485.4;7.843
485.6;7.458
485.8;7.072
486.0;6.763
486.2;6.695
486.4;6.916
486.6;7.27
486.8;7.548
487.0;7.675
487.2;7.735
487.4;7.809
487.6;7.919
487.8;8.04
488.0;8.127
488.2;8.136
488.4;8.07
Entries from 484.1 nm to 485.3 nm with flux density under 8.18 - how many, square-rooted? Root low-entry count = 1.0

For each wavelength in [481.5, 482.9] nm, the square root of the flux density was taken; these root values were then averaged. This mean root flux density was 2.90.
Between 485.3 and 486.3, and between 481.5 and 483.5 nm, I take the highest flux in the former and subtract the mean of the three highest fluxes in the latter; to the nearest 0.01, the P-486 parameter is -0.73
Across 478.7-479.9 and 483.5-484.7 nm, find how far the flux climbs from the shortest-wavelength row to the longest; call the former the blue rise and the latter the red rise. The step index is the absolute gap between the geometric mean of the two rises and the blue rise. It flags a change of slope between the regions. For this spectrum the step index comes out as 0.3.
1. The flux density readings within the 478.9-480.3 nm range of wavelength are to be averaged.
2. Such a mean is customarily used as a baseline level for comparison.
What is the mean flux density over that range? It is 8.29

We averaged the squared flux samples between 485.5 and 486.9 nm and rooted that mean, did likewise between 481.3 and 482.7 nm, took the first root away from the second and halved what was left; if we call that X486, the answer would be 0.66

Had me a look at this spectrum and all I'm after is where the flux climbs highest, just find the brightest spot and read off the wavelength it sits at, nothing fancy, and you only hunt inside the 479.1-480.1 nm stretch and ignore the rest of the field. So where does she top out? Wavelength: 479.2 nm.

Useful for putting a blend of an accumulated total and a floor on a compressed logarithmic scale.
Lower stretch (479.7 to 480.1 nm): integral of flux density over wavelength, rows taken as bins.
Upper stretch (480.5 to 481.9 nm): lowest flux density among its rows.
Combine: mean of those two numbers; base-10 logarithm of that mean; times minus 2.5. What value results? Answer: -1.89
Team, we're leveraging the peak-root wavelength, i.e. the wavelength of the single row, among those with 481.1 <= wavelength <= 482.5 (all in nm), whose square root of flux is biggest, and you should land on 481.8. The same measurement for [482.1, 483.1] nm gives 483.0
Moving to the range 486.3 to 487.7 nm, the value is 487.6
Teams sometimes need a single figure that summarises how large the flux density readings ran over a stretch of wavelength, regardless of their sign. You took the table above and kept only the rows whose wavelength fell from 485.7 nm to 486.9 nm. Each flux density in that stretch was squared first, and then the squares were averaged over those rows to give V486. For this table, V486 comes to 50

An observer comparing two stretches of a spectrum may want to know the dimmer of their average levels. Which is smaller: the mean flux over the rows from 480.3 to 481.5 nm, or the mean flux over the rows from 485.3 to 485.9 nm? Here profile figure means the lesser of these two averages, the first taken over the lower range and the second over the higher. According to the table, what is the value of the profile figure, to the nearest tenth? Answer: 7.5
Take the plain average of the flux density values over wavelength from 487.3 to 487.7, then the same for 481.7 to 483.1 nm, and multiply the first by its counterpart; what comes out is 66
